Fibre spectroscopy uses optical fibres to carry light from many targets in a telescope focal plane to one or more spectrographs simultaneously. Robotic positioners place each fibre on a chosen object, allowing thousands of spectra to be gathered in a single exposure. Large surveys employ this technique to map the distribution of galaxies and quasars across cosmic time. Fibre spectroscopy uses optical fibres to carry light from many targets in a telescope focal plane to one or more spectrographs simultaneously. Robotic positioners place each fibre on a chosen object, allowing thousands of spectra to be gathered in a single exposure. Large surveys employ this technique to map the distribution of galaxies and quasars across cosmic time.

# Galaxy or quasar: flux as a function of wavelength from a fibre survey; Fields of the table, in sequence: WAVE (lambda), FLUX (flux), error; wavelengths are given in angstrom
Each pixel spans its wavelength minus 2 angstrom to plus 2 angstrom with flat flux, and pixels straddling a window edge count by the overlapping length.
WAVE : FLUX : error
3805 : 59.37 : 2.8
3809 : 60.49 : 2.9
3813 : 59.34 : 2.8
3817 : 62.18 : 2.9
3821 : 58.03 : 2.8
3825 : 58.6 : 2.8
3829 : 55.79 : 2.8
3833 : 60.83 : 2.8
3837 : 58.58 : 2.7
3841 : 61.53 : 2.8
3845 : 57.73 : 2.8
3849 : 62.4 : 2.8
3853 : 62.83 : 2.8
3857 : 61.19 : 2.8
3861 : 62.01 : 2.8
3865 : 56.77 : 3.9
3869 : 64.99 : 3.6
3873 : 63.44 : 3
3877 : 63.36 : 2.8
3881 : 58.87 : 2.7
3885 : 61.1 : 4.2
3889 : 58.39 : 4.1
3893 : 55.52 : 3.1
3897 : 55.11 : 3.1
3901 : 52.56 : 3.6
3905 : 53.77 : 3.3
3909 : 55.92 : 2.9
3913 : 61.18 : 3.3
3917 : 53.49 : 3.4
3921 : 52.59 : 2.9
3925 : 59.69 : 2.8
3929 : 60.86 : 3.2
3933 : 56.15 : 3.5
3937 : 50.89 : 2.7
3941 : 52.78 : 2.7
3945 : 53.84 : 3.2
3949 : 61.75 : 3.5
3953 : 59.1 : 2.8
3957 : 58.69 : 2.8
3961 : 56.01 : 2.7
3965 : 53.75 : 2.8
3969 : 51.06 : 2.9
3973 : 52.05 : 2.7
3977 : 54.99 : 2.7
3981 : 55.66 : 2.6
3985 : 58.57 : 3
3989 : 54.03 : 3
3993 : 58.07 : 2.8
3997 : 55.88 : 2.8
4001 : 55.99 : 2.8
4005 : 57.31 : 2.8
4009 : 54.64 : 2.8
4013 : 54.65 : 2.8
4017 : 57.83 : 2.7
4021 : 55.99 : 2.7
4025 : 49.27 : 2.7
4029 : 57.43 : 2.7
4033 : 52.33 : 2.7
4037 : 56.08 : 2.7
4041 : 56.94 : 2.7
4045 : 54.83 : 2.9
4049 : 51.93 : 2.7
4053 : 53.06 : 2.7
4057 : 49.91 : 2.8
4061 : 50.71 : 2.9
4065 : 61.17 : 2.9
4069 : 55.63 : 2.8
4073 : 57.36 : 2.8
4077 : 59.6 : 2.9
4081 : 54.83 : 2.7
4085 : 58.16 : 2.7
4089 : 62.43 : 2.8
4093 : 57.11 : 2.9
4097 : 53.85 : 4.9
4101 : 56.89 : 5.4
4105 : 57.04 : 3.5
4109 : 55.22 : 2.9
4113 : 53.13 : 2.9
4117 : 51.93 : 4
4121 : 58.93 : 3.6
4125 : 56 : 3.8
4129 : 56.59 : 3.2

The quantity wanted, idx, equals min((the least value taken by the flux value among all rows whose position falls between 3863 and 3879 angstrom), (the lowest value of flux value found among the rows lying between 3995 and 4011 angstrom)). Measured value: 54.6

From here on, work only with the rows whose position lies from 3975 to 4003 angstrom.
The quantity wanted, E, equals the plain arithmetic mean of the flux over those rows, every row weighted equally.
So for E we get 56.2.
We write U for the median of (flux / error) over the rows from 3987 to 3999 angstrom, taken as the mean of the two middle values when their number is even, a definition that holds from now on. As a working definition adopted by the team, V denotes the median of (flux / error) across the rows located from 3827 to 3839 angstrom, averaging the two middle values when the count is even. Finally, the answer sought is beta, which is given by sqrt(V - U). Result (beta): 1.3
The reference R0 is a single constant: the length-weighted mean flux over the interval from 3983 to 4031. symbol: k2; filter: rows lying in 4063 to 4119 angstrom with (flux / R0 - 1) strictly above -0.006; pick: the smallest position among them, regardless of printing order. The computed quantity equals 4065 angstrom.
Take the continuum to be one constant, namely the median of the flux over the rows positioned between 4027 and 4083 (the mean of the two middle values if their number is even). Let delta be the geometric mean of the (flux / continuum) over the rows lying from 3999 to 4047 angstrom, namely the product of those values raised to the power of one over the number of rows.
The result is 1.00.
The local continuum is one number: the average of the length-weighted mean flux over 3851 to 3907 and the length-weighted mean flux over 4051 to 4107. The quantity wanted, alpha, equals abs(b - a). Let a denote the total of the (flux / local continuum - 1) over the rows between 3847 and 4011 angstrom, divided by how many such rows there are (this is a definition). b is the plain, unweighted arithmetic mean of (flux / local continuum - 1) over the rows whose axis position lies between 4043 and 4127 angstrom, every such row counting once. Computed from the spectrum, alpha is 0.027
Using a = -0.009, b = -0.036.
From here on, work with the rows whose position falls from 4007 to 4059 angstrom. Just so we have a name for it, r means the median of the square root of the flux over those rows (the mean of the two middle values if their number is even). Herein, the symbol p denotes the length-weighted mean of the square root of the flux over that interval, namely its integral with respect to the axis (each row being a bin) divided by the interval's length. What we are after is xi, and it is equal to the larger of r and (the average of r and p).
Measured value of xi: 7.39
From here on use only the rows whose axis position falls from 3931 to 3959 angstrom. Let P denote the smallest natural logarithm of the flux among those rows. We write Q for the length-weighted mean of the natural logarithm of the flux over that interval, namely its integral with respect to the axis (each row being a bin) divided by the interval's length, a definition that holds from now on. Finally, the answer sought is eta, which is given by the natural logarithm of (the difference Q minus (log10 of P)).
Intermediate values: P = 3.93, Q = 4.026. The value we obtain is 1.23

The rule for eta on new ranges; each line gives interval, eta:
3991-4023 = 1.23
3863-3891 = 1.25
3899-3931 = 1.23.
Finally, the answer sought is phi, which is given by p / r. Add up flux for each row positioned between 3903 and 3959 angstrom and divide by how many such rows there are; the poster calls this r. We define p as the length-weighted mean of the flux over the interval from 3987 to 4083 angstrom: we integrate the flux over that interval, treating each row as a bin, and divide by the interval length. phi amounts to 0.98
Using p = 55.2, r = 56.5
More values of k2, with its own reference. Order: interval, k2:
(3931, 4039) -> 3933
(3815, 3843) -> 3817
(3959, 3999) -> 3961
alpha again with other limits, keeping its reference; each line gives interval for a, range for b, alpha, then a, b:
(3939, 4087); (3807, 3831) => 0.063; -0.040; 0.022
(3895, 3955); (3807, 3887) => 0.078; -0.031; 0.047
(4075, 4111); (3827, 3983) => 0.007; -0.009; -0.003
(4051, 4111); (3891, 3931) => 0.002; -0.027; -0.030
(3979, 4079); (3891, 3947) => 0.001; -0.041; -0.043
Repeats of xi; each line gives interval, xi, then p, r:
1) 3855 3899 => 7.82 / 7.75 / 7.82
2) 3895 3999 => 7.45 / 7.46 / 7.44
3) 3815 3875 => 7.82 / 7.77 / 7.82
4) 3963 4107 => 7.47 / 7.45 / 7.47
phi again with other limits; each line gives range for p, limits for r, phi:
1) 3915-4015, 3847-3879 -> 0.90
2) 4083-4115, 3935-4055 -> 1.03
